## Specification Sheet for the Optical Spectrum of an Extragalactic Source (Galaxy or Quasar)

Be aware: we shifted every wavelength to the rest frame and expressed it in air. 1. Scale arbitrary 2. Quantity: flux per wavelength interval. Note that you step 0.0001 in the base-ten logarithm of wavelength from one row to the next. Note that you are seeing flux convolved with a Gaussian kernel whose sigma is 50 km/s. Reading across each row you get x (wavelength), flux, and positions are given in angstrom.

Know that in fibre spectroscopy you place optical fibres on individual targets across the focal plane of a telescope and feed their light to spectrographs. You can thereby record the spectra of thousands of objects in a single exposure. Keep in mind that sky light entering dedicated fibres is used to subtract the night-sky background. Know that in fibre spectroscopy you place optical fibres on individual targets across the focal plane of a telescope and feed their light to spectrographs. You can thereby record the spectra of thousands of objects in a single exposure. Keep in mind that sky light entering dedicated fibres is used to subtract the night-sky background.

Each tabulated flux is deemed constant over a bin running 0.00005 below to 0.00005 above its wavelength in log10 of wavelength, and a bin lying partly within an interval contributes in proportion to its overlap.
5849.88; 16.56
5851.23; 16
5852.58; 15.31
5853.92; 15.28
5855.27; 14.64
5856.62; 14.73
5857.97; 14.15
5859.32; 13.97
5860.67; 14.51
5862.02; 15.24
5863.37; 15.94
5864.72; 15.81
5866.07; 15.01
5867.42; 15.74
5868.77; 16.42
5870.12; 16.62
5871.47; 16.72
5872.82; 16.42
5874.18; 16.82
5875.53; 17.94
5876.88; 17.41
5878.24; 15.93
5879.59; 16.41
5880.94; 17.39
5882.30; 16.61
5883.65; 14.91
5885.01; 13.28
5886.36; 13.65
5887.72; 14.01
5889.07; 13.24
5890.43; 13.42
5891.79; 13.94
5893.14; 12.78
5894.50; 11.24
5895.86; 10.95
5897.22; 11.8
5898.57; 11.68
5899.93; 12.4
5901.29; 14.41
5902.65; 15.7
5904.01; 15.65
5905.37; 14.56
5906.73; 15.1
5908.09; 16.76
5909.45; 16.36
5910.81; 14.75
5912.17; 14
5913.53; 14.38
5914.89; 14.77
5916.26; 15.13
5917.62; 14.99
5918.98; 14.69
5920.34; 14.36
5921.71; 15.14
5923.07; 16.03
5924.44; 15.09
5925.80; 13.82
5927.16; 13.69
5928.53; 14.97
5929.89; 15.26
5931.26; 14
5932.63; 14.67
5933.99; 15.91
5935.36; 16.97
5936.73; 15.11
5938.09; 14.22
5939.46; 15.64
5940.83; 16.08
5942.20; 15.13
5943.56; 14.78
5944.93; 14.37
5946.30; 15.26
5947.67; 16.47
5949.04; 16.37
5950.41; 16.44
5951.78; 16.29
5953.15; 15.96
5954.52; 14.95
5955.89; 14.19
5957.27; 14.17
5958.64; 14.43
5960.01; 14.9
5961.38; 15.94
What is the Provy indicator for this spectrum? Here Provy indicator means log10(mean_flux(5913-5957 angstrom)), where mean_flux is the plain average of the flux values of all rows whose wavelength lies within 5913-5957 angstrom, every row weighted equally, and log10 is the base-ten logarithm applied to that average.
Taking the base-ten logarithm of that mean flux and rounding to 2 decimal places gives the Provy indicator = 1.18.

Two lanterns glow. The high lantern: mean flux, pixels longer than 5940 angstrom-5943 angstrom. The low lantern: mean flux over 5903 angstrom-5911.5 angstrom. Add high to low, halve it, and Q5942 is 15.6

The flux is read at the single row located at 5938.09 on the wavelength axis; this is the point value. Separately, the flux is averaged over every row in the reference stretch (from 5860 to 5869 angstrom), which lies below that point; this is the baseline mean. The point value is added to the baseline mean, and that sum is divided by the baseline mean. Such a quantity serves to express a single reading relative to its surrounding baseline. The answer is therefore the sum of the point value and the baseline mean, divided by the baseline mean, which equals 1.92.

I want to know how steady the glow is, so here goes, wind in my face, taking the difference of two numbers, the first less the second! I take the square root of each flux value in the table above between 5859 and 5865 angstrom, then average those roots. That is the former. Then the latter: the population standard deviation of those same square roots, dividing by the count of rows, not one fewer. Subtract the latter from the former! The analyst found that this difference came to 3.79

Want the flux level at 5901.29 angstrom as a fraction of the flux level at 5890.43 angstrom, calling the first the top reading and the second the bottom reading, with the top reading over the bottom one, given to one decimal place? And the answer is 1.1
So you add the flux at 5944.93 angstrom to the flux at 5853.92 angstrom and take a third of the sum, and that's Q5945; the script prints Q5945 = 9.9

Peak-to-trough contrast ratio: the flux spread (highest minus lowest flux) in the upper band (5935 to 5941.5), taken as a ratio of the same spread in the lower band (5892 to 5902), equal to 0.8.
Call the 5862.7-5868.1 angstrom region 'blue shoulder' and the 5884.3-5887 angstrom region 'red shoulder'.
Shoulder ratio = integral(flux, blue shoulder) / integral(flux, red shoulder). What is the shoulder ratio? 2.3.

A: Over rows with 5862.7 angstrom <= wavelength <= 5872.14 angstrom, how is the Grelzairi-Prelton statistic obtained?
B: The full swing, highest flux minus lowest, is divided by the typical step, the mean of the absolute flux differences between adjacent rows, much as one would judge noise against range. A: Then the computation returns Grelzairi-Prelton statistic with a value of 3.9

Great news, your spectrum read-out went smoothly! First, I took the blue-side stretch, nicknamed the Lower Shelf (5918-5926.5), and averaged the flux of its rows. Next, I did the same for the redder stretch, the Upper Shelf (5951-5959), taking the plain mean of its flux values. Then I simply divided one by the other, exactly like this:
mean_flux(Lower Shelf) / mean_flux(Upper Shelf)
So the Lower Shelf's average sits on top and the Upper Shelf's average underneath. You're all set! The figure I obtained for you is 0.99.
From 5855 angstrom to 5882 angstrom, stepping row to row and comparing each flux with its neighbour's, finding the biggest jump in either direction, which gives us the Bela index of 1.48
